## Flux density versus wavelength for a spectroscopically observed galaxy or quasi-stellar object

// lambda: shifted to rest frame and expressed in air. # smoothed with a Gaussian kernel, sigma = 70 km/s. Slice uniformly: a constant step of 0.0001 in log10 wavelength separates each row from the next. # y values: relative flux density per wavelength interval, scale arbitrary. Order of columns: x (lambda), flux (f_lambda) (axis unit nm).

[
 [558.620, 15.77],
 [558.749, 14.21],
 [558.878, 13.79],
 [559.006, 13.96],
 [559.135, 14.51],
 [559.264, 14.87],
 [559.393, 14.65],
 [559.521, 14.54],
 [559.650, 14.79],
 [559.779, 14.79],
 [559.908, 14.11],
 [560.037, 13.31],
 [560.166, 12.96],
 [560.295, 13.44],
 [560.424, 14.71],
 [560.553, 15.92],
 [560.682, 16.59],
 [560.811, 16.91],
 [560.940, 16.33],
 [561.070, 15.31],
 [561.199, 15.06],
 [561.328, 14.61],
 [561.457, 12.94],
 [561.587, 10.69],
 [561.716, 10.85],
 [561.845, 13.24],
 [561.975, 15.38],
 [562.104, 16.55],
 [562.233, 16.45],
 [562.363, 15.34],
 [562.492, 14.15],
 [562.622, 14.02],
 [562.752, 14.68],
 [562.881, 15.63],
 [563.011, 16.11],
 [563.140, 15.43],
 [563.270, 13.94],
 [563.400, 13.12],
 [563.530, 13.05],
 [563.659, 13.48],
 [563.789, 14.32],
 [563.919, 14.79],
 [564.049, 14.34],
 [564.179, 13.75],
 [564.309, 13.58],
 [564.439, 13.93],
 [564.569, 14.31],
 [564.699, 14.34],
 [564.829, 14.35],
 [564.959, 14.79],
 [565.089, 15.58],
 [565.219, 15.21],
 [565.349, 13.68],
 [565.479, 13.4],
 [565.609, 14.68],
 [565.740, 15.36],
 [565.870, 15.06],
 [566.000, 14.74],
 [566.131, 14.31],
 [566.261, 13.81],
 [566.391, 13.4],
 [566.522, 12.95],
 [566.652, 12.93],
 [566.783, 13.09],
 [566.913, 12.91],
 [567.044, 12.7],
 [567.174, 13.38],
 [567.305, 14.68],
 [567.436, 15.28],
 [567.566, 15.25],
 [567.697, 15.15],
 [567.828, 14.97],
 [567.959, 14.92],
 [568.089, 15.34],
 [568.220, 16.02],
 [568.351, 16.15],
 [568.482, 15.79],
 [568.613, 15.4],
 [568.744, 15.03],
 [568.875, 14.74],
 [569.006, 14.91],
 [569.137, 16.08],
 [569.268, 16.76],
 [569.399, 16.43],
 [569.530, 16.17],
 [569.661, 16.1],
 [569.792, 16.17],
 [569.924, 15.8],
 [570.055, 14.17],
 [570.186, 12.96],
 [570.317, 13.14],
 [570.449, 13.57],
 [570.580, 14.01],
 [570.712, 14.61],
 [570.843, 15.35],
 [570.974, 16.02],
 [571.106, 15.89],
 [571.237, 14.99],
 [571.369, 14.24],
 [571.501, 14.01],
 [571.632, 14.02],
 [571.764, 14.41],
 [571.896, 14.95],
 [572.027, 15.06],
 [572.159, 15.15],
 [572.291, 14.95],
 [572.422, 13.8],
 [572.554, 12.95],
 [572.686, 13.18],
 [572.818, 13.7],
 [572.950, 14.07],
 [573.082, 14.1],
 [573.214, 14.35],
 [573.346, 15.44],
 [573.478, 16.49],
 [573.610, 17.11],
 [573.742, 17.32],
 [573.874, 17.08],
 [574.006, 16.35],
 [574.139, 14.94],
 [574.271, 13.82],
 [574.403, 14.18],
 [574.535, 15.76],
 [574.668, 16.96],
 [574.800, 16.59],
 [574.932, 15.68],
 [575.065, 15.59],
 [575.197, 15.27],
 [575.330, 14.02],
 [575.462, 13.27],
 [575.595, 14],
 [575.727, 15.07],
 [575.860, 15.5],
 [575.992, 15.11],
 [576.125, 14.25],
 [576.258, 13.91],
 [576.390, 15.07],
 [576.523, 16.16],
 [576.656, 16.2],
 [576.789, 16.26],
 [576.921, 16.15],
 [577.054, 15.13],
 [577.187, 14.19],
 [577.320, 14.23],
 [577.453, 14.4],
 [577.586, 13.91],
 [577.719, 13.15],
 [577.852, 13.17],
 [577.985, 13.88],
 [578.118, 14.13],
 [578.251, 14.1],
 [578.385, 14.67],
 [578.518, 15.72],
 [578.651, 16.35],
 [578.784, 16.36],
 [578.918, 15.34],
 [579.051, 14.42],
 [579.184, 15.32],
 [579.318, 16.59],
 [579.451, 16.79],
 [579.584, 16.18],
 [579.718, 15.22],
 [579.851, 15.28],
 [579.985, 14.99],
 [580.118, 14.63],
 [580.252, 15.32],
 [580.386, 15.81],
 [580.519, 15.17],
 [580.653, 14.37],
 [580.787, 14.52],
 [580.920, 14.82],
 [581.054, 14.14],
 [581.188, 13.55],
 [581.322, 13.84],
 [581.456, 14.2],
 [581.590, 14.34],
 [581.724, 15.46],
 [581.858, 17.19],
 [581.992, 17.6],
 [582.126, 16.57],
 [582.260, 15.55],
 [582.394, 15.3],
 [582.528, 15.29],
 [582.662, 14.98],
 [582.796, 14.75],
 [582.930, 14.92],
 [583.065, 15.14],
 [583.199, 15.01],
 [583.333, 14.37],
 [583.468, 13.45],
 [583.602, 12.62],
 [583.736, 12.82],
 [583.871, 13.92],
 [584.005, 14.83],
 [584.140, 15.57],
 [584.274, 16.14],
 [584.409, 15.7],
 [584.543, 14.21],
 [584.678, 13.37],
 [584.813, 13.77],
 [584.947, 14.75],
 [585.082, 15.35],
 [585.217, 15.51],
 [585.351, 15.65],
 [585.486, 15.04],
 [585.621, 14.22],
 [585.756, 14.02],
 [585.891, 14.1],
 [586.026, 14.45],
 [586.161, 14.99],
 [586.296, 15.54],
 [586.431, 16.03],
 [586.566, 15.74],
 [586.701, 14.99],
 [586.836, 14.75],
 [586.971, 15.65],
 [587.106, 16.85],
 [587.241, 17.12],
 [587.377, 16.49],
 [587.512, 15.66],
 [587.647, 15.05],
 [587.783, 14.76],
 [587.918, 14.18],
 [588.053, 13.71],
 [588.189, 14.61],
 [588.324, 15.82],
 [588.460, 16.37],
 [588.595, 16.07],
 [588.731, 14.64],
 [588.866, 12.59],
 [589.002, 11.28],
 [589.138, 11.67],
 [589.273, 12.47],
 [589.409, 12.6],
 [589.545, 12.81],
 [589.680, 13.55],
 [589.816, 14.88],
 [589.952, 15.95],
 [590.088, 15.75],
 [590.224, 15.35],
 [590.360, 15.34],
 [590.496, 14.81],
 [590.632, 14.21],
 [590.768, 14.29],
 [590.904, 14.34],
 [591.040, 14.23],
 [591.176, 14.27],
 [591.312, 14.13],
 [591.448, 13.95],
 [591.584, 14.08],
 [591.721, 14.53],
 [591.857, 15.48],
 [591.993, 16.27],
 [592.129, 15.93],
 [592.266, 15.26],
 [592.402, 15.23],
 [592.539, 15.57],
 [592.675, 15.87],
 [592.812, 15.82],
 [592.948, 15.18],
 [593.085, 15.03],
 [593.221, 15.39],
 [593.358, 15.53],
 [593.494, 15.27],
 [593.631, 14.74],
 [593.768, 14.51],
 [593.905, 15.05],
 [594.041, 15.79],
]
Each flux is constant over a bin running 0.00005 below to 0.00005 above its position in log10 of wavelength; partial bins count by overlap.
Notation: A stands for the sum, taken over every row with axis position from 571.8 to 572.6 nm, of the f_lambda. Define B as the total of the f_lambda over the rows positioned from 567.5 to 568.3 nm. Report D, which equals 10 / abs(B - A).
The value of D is 2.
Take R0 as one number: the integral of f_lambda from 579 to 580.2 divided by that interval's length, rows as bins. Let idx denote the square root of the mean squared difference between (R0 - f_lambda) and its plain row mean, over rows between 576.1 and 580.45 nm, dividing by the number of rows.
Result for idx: 1.00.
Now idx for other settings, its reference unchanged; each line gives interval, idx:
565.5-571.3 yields 1.12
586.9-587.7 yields 0.74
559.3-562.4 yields 1.62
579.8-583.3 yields 0.91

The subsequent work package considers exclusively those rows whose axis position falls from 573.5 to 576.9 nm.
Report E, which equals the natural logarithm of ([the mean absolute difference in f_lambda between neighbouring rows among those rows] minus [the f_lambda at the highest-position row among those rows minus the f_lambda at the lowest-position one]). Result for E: 0.44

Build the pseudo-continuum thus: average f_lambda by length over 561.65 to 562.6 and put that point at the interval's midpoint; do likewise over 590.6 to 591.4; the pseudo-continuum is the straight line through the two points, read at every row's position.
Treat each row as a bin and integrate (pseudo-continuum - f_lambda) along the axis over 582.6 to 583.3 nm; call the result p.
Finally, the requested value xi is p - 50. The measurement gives -50.4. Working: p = -0.4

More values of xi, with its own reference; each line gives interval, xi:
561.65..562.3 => -50.0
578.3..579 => -50.9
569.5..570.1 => -50.7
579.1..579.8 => -51.1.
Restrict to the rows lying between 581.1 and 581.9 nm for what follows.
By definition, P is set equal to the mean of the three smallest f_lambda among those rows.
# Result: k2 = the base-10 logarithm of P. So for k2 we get 1.14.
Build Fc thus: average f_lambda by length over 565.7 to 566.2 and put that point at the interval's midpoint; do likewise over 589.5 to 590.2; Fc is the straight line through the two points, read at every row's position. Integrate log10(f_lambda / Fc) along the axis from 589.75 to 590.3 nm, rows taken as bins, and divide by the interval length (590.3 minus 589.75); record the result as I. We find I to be 0.022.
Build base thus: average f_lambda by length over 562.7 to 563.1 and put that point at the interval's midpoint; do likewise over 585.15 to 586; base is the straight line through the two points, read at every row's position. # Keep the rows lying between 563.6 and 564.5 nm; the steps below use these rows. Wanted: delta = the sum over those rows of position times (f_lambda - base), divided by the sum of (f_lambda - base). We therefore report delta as 564.06 nm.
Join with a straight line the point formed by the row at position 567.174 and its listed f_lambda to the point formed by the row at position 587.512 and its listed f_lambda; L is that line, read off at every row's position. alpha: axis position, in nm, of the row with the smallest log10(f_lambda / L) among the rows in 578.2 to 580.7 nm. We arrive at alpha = 578.251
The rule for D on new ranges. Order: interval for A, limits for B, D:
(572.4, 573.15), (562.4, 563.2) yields 1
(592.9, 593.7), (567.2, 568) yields 11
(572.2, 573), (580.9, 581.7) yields 4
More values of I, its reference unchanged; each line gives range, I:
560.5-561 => 0.044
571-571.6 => 0.000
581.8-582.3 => 0.056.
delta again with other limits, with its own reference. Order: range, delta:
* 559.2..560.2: 559.84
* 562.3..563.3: 562.76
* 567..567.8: 567.16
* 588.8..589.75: 589.21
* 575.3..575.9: 575.42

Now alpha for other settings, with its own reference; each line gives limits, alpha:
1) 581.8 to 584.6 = 583.602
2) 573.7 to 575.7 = 575.462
